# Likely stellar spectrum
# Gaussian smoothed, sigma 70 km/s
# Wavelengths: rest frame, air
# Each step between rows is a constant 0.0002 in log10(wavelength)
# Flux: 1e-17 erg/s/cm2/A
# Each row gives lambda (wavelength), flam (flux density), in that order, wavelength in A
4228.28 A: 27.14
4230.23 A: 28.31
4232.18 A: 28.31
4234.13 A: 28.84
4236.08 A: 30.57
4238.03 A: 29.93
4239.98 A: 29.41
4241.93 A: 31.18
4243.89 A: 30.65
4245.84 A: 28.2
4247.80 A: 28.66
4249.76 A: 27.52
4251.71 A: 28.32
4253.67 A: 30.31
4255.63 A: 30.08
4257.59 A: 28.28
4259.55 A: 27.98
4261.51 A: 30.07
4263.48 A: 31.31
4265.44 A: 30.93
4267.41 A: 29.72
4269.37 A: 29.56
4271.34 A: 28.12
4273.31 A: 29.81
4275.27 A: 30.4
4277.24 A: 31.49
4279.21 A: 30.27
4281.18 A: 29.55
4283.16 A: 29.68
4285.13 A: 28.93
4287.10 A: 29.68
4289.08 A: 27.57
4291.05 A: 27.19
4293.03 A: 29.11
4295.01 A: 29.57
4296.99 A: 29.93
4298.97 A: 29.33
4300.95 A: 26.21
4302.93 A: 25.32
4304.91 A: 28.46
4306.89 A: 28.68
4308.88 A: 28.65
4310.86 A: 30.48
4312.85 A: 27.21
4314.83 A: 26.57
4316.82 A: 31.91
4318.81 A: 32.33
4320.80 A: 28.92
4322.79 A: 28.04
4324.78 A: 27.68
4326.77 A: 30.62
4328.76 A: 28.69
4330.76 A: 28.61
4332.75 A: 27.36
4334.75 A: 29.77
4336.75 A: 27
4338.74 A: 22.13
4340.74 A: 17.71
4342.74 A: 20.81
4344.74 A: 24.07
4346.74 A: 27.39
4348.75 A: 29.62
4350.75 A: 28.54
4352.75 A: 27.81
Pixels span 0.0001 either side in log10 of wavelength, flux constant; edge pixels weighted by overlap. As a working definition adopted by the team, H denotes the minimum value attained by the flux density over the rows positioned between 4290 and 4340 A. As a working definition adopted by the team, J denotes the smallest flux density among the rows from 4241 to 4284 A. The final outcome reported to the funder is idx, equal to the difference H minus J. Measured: -5.4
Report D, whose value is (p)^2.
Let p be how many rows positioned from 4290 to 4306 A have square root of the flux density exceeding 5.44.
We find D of 1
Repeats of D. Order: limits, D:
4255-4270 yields 25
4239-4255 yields 9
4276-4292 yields 16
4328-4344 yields 1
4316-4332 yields 9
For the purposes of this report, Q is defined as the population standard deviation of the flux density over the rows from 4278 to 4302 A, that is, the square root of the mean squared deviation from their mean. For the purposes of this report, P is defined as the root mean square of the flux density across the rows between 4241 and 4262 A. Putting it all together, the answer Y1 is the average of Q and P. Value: 15.2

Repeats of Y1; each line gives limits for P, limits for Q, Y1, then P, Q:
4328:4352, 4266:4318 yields 13.9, 26.2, 1.54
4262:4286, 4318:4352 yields 16.8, 30.0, 3.65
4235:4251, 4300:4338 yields 15.7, 29.5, 1.80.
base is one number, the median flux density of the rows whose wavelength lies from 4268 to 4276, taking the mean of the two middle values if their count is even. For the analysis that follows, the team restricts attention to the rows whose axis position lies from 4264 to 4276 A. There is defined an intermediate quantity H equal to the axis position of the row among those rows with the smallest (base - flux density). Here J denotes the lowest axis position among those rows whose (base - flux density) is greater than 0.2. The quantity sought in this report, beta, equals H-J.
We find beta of -5.9 A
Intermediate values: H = 4265.44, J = 4271.34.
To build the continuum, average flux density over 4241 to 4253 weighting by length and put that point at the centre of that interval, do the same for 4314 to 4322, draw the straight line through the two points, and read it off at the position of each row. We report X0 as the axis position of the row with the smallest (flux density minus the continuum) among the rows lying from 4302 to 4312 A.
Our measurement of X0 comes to 4302.93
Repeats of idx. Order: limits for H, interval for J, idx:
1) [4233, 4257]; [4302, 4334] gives 2.2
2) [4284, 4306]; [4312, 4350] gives 7.6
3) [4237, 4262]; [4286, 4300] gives 0.3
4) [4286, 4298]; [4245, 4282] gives -0.3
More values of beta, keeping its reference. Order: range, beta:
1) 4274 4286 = -7.9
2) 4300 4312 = 9.9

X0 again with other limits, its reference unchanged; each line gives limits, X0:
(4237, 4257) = 4249.76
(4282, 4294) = 4291.05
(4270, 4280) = 4271.34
